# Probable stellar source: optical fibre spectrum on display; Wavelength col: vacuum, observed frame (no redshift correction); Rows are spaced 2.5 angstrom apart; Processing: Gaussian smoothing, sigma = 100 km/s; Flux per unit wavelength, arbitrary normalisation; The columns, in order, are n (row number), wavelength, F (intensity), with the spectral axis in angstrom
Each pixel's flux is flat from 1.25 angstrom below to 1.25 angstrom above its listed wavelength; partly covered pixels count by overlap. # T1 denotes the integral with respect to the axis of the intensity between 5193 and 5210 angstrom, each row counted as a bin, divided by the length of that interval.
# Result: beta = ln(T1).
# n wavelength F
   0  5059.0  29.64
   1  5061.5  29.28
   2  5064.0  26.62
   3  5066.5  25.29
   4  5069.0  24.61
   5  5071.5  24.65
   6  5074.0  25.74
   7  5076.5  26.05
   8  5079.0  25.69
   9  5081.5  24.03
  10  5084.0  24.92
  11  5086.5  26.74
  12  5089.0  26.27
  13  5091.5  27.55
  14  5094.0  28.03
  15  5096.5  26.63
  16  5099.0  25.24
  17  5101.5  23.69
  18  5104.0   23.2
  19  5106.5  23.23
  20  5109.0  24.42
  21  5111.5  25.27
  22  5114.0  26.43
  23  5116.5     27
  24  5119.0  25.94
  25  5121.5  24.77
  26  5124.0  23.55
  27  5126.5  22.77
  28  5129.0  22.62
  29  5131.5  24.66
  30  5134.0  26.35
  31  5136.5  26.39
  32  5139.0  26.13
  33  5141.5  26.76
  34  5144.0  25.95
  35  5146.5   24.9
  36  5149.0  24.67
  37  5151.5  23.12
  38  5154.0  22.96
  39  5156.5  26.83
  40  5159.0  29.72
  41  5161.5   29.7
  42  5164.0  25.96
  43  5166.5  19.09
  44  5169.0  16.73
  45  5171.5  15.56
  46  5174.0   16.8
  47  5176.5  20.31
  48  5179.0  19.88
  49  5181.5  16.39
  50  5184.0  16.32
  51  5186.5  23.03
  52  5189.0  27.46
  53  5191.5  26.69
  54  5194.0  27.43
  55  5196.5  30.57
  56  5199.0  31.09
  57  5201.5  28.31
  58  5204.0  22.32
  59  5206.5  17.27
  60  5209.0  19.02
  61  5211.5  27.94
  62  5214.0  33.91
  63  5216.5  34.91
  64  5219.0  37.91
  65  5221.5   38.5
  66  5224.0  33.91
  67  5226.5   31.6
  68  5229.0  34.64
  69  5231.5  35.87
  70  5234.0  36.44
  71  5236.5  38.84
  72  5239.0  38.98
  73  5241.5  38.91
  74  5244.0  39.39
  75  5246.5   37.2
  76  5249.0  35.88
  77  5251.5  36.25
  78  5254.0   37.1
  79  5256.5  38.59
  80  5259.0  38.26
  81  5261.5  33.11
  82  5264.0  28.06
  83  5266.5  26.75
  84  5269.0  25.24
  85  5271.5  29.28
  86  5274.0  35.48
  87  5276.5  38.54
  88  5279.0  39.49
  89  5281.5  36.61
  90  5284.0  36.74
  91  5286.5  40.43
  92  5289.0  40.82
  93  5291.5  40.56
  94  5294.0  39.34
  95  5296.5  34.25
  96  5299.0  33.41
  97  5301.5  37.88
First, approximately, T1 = 25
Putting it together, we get 3.23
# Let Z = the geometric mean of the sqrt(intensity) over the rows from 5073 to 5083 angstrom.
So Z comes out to 5.04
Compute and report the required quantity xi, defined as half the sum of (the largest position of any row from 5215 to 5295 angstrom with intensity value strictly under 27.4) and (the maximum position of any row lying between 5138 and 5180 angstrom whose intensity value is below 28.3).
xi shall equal 5224.0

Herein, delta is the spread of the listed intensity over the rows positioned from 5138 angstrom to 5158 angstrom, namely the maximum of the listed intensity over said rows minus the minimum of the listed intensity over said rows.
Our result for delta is 3.9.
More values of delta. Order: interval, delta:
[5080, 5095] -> 4.0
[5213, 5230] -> 6.9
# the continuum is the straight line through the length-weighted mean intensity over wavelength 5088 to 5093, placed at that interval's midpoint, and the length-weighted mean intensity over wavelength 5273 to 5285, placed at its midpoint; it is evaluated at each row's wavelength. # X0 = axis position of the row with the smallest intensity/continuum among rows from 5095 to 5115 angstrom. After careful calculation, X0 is 5106.5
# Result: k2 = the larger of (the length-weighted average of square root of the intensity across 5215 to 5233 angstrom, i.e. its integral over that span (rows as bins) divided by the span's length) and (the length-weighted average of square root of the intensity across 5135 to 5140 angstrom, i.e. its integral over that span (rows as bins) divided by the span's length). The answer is 5.9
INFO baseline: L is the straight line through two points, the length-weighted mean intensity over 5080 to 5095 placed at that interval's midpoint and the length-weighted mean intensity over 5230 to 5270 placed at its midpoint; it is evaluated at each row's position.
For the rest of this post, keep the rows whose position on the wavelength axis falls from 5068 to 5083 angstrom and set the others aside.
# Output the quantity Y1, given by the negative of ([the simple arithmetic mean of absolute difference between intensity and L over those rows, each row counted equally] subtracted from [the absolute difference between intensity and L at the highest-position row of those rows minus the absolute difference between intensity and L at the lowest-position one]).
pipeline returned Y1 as -1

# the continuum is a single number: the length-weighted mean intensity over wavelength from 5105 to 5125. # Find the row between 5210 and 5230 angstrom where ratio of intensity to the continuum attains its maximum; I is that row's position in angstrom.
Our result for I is 5221.5 angstrom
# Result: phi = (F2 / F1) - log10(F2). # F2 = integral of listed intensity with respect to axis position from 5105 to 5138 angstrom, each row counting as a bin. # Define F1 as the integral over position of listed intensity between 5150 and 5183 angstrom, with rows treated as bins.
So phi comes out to -1.77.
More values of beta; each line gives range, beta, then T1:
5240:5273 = 3.53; 34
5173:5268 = 3.42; 30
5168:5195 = 3.02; 21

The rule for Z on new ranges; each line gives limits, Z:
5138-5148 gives 5.09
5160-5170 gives 4.72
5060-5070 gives 5.14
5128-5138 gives 5.00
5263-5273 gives 5.22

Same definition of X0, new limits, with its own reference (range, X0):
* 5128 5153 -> 5151.5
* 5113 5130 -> 5129.0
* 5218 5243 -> 5226.5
